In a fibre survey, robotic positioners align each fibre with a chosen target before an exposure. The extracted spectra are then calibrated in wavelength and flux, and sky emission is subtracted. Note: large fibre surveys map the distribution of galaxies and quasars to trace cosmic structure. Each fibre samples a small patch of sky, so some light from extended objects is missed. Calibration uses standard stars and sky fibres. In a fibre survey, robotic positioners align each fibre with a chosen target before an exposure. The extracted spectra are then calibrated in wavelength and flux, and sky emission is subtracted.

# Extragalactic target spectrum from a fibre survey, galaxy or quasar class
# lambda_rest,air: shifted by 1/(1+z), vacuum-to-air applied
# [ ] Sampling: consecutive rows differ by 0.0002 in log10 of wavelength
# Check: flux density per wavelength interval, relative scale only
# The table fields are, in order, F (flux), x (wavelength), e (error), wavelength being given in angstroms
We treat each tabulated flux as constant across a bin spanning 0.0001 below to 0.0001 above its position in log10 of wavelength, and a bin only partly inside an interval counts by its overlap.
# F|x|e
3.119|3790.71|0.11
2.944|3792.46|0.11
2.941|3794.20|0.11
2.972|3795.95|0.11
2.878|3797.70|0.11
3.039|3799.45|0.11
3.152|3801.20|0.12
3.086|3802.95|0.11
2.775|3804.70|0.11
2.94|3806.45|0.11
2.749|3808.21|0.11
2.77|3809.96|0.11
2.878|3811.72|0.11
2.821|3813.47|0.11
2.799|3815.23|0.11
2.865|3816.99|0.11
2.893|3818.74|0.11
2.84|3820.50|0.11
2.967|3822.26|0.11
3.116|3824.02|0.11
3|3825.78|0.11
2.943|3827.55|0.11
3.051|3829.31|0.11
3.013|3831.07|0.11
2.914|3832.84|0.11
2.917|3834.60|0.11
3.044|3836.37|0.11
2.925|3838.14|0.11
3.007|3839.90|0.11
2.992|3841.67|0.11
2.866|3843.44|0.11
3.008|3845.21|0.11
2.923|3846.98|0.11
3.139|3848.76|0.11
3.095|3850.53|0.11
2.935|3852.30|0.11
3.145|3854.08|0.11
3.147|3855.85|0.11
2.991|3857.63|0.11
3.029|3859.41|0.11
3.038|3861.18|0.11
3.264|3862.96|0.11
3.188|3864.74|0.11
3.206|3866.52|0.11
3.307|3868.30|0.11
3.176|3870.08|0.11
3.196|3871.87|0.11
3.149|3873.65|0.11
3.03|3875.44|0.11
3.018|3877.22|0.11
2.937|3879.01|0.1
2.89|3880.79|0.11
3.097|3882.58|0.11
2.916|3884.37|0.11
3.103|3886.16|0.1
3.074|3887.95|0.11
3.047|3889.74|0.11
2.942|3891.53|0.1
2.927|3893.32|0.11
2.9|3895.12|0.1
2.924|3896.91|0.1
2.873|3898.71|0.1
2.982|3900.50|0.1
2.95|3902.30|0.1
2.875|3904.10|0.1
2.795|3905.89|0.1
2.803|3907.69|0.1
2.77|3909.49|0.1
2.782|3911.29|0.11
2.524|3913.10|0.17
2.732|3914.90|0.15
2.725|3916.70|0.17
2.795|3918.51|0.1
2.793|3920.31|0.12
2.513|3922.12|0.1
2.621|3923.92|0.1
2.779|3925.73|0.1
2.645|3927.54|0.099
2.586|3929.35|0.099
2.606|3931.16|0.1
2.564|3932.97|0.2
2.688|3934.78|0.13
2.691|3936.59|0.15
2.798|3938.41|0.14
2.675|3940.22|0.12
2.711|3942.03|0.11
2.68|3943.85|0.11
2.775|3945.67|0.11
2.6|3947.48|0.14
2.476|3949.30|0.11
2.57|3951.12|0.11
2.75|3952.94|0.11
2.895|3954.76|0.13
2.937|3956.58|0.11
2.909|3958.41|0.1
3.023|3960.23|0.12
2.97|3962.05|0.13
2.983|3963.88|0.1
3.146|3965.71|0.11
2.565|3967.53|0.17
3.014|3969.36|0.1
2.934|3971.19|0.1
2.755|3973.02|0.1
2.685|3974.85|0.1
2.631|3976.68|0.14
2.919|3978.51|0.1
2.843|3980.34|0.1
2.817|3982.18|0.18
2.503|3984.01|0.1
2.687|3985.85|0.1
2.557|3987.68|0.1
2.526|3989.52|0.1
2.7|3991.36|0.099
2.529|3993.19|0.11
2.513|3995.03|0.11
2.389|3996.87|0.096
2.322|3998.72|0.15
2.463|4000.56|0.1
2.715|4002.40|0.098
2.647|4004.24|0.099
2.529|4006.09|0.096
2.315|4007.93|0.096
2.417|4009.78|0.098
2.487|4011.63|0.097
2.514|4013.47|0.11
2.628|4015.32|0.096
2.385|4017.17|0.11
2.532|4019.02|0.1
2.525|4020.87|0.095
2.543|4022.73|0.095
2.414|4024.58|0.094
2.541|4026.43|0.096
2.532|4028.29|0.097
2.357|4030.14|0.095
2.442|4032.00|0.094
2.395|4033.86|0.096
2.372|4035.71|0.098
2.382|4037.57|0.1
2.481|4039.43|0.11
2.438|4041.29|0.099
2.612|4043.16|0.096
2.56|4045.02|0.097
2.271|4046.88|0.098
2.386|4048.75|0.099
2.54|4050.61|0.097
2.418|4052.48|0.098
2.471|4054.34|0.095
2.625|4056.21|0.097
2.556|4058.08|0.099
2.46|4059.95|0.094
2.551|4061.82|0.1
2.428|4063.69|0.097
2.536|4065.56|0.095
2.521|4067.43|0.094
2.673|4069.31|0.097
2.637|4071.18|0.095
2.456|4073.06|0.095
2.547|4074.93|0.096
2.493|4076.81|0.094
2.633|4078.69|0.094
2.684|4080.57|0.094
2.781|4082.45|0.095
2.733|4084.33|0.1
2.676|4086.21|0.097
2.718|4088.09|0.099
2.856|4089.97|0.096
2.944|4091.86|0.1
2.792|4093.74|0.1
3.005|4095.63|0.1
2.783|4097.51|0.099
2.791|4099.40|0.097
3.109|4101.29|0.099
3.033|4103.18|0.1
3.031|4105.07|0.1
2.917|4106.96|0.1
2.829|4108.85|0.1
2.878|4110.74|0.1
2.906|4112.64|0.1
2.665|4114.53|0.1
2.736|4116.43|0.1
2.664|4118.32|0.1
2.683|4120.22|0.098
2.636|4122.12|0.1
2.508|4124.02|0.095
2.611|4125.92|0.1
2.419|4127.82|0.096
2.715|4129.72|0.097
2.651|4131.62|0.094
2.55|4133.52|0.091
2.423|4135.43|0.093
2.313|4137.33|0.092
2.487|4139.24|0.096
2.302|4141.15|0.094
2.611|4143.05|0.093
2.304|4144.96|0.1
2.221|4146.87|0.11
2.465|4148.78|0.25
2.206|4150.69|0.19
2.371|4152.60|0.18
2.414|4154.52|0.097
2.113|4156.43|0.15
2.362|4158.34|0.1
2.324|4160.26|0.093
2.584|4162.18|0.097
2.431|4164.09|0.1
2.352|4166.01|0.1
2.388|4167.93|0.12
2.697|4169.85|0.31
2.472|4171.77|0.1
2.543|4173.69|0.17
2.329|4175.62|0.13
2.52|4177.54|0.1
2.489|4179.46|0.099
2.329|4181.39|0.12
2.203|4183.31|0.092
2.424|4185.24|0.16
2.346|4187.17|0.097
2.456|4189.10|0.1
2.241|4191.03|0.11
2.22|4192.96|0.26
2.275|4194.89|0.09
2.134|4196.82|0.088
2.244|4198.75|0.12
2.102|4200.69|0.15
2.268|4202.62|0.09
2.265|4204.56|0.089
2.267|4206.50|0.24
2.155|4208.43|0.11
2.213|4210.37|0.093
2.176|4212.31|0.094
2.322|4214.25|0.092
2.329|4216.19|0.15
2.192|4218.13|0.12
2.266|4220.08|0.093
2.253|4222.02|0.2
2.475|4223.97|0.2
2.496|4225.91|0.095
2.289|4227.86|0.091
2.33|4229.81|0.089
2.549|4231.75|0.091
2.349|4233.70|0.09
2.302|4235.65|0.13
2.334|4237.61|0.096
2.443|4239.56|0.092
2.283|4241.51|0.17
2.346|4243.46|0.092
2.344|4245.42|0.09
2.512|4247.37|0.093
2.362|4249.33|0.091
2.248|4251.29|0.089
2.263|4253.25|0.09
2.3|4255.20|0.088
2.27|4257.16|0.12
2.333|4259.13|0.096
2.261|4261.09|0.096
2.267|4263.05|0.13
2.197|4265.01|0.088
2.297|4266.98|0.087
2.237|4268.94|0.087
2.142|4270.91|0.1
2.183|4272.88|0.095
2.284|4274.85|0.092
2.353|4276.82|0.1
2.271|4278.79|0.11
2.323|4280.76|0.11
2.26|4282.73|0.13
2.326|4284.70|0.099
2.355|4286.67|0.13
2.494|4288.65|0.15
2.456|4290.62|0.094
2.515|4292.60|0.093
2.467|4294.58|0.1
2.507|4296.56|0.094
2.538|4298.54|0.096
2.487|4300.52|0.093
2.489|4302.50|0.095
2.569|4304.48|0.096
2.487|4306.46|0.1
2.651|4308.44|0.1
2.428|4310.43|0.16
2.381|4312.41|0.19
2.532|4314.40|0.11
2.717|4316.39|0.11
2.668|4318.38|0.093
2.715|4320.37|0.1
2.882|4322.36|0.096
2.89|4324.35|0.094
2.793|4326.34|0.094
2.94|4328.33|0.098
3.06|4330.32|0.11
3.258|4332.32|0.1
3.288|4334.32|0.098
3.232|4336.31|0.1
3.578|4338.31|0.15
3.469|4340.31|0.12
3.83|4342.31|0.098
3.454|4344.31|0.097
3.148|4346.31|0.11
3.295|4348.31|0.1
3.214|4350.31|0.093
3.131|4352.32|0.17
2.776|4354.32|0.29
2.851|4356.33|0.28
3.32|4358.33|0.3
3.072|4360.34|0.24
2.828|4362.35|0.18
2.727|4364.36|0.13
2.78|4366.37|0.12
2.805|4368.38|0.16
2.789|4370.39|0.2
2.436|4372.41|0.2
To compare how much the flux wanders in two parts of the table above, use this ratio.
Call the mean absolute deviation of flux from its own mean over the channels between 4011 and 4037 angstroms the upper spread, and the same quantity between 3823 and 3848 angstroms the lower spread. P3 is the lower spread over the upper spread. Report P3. 0.80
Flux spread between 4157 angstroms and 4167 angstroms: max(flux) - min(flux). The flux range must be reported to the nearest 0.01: 0.26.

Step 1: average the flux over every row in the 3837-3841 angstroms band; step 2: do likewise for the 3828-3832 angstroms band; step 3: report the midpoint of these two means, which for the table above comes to 3.00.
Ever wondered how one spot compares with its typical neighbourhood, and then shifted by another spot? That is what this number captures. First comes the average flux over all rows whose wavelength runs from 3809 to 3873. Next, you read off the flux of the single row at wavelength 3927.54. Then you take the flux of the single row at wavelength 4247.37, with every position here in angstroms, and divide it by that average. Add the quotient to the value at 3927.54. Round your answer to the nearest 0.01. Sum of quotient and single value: 3.48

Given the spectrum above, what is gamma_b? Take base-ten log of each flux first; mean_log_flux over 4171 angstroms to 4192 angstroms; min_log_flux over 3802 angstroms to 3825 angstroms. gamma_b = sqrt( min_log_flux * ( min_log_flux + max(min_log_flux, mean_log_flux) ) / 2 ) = 0.439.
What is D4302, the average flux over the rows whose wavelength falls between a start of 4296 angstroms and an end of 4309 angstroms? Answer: 2.5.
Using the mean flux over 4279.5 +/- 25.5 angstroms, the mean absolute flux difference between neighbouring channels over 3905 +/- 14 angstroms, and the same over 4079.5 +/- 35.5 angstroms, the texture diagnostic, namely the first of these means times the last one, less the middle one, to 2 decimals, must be 0.19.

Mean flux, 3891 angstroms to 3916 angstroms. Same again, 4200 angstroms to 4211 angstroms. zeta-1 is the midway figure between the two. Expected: 2.53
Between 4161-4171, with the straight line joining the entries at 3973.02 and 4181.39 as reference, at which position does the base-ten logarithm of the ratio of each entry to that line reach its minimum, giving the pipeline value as 4166.01 angstroms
